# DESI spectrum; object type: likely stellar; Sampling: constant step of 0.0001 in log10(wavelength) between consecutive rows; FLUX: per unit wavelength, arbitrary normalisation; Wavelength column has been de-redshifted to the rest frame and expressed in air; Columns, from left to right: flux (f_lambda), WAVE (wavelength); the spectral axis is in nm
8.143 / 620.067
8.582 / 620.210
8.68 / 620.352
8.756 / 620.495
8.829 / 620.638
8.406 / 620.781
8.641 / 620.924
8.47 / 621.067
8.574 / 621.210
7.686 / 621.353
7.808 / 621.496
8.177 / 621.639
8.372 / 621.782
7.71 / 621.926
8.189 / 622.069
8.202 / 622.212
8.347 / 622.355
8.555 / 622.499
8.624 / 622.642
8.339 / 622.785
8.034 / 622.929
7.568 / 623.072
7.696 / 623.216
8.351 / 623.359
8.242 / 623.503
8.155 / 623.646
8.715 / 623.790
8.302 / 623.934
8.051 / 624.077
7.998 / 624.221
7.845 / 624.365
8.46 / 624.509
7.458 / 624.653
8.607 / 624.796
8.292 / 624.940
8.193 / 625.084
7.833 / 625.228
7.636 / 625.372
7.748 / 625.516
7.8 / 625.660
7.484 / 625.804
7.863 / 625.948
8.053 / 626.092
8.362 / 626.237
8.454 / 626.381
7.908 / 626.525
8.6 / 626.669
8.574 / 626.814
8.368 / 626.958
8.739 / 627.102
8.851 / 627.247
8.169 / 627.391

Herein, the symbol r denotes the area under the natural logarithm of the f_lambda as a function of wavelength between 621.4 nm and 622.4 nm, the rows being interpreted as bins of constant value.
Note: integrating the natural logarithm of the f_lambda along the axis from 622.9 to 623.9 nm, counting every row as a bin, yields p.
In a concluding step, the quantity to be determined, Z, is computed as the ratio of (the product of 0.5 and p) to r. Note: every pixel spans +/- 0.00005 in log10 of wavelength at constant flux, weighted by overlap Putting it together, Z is 0.5003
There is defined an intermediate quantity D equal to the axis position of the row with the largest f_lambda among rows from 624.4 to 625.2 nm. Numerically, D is 624.796 nm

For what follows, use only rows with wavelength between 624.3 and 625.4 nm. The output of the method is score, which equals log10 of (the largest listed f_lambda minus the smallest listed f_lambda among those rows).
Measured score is 0.06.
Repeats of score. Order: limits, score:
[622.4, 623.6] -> 0.02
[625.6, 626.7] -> 0.05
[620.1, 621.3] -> -0.37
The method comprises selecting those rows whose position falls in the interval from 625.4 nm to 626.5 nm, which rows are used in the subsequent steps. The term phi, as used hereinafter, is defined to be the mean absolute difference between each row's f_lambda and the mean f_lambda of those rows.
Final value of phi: 0.277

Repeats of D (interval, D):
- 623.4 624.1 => 623.790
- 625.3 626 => 625.948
